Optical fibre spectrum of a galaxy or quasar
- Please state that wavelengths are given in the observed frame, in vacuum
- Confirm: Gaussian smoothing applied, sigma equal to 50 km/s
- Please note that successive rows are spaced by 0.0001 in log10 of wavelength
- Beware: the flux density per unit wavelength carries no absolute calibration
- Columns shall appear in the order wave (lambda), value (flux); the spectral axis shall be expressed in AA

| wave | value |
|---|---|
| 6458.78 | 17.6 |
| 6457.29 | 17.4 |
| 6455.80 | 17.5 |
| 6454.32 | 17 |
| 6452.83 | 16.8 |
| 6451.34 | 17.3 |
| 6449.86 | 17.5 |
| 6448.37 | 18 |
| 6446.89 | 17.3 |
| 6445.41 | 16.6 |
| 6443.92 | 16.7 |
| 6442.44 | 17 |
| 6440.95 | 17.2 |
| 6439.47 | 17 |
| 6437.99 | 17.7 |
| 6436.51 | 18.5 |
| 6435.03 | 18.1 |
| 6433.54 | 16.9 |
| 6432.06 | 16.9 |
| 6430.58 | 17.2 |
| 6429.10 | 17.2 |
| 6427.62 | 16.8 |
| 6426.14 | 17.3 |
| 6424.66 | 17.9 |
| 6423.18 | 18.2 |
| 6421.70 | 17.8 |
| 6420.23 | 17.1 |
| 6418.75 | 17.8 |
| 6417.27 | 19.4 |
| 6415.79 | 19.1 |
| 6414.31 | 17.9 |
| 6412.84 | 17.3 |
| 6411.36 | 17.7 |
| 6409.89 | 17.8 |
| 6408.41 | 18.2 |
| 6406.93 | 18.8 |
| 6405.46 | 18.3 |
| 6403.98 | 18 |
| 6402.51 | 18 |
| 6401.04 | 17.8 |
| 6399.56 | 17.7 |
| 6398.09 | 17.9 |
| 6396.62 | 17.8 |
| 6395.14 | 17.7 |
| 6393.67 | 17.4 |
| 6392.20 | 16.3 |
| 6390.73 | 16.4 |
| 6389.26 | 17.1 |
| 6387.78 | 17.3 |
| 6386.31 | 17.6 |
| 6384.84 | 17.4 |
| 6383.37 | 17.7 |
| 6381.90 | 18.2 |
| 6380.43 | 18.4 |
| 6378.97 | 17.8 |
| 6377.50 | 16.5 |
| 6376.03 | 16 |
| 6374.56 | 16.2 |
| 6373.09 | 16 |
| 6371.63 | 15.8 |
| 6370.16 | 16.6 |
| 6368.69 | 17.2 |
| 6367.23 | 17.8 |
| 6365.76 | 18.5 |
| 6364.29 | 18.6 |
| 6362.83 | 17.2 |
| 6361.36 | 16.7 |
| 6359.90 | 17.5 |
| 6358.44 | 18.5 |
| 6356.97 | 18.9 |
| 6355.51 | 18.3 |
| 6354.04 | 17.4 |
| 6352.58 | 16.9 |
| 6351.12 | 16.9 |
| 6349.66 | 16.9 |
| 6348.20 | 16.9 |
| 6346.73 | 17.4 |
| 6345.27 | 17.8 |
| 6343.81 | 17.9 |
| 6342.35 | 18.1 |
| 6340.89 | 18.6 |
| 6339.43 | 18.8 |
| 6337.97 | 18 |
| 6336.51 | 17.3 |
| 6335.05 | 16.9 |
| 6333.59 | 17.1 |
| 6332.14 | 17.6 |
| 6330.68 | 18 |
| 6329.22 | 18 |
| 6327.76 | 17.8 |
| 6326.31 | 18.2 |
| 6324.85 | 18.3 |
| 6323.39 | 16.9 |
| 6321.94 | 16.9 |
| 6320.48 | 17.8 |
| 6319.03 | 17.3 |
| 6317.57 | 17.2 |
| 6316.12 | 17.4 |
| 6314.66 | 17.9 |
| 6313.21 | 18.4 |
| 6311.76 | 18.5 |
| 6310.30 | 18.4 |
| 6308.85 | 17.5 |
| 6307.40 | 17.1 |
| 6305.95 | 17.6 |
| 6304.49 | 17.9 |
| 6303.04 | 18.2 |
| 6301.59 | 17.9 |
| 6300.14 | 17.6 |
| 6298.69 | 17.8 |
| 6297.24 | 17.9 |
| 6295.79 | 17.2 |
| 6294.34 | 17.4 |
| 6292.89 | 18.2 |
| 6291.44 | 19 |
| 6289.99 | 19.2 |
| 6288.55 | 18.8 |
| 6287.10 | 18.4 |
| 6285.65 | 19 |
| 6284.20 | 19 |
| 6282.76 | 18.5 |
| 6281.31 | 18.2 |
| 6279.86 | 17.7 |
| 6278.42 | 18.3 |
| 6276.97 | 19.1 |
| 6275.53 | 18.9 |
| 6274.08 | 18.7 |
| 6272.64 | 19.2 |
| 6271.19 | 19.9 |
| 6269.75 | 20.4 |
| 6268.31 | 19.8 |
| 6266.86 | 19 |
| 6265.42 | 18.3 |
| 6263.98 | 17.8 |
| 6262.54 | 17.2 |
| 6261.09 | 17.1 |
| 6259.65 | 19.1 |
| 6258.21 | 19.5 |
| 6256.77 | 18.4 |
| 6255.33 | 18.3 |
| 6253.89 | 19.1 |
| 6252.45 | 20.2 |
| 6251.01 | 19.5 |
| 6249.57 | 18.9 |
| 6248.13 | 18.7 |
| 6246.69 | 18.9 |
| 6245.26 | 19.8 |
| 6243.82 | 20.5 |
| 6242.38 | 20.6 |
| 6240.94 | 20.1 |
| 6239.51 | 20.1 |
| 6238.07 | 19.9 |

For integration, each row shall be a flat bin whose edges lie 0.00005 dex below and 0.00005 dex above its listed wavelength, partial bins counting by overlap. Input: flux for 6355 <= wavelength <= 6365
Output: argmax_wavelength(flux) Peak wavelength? 6356.97 AA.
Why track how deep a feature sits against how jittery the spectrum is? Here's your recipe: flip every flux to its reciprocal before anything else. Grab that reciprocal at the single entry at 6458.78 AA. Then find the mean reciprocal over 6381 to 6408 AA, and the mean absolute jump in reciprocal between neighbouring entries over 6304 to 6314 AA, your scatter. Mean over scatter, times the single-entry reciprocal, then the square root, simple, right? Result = 1.62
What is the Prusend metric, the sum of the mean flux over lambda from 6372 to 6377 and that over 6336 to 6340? 34.1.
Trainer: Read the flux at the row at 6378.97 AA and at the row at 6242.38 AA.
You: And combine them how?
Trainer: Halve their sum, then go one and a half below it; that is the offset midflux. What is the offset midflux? 17.7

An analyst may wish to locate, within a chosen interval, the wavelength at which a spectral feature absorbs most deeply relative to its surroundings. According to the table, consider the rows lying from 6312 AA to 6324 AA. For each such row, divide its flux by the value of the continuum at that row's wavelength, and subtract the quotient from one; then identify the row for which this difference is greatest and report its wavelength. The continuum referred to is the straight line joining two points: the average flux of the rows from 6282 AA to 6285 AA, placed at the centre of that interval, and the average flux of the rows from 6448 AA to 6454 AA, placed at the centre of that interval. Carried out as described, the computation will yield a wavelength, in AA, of 6321.94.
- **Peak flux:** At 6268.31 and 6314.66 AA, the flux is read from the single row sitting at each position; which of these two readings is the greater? 19.8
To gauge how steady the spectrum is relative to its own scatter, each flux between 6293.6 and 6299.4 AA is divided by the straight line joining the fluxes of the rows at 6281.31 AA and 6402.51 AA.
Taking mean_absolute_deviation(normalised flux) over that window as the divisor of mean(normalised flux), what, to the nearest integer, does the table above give 63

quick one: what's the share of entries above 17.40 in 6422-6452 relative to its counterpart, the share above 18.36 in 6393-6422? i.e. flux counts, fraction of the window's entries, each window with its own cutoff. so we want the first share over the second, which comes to 2.3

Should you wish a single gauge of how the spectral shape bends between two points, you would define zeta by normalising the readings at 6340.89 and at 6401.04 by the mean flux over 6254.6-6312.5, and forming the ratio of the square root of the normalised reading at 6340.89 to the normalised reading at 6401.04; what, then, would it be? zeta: 1.04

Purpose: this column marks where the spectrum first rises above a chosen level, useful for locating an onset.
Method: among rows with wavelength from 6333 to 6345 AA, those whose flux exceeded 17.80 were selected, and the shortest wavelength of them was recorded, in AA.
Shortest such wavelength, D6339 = 6337.97 AA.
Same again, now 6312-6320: 6313.21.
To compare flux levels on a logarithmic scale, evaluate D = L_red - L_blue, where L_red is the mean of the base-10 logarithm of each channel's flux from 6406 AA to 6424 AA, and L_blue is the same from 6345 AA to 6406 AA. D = 0.017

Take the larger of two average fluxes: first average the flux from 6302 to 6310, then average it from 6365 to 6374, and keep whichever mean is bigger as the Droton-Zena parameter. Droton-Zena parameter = 17.7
